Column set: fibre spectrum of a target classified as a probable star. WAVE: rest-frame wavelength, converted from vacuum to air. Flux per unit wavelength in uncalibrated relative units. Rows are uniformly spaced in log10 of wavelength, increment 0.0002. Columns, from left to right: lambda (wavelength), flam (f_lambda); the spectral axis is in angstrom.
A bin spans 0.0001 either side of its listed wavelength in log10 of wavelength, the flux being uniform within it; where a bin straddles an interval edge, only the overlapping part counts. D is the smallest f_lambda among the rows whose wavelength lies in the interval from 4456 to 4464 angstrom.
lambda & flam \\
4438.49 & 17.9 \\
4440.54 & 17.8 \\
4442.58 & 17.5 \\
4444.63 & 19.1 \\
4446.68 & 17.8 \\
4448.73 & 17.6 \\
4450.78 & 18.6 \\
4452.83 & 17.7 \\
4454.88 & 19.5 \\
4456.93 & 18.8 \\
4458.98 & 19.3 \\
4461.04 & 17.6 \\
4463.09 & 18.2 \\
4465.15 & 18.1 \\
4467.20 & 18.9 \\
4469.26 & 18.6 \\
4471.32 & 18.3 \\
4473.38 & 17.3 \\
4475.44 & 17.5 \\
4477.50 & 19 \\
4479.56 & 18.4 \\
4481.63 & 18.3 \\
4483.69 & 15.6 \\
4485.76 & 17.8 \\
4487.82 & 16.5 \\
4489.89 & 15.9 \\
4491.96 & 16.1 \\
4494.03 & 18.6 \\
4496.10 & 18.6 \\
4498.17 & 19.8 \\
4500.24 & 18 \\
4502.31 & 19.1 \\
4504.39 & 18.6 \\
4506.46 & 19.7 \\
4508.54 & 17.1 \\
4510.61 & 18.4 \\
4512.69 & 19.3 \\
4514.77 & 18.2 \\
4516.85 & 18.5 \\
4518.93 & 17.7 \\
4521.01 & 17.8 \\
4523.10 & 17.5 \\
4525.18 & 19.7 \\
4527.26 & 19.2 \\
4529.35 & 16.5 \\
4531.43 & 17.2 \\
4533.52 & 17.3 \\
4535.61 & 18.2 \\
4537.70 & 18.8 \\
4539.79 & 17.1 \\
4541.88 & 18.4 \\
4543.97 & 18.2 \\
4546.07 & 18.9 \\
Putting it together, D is 17.6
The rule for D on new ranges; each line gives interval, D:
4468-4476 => 17.3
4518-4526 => 17.5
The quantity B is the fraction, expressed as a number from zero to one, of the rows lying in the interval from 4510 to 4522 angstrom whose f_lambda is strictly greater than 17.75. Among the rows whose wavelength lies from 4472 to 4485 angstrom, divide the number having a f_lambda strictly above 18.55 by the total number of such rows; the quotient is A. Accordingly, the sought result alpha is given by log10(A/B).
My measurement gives -0.70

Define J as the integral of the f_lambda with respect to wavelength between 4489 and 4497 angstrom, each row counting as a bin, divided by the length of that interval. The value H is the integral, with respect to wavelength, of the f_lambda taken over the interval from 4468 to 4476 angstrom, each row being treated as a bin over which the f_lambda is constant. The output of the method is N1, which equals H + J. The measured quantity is 161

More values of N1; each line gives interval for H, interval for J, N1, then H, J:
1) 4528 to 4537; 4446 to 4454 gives 175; 157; 18.0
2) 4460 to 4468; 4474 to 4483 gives 164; 145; 18.2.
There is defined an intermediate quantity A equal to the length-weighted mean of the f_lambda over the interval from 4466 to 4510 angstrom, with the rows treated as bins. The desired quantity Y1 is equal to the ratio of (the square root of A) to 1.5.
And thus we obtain 2.83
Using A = 18.0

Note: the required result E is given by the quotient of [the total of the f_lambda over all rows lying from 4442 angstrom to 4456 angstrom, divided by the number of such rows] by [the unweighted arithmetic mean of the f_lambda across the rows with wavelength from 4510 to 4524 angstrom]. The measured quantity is 1.00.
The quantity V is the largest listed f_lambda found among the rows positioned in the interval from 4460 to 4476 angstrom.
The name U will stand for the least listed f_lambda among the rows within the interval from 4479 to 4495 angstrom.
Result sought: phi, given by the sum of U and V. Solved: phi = 34.50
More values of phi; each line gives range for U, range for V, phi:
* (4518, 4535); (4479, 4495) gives 35.10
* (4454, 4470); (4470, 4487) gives 36.60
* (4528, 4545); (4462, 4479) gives 35.50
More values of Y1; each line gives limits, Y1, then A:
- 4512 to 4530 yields 2.85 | 18.3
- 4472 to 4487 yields 2.80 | 17.7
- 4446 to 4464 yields 2.86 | 18.4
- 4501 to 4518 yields 2.87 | 18.6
